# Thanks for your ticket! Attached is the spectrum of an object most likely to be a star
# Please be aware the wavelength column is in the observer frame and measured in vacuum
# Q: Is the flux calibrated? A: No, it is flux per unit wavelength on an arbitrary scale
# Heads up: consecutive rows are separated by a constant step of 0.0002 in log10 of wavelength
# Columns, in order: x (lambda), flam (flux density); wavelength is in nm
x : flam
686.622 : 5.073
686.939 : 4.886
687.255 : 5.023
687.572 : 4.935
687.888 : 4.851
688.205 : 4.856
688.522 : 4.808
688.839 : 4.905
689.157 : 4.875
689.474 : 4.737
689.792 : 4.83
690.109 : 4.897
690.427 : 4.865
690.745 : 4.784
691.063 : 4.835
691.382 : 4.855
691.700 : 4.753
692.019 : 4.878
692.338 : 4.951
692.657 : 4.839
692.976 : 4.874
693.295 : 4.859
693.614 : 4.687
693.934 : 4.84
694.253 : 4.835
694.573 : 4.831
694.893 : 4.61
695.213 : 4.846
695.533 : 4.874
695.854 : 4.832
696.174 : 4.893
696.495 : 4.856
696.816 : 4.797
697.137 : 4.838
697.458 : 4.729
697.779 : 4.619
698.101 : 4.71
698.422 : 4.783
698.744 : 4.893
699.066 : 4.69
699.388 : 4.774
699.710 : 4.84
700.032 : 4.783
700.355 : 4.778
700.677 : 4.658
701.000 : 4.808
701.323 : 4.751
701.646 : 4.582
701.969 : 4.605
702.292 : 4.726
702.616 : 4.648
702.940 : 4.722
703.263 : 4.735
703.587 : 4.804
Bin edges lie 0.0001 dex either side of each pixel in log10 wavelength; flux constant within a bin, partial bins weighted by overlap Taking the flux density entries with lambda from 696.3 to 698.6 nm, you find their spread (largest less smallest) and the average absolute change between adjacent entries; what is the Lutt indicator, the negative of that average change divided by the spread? -0.34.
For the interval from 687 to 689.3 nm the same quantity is -0.27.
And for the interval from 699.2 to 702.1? -0.31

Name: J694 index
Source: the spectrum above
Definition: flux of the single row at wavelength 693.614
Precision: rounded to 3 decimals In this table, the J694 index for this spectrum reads 4.687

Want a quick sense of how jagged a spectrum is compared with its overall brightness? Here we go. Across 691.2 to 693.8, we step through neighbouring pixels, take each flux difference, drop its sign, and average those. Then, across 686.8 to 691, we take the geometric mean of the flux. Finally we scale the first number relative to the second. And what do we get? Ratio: 0.0186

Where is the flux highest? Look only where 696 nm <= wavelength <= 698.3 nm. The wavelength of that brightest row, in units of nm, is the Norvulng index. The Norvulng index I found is 696.174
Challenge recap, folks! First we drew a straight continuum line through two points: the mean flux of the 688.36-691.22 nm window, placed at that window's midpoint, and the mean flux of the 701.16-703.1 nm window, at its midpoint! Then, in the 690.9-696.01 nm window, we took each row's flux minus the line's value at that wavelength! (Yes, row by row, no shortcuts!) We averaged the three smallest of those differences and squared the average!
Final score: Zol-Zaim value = 0.0112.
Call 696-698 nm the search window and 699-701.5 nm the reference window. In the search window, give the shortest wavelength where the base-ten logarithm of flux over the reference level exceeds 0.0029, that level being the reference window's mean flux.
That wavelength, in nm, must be 696.174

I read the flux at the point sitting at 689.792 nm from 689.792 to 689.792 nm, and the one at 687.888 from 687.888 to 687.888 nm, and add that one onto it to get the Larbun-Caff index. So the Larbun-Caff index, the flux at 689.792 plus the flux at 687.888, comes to 9.68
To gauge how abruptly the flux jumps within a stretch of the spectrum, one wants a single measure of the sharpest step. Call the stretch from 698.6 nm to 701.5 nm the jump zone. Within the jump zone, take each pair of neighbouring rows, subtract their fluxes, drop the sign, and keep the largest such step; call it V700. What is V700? 0.20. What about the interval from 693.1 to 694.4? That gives 0.17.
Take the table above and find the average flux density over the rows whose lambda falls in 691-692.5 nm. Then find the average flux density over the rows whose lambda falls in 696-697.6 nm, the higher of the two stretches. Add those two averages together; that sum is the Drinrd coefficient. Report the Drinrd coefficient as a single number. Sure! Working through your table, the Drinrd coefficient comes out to 9.68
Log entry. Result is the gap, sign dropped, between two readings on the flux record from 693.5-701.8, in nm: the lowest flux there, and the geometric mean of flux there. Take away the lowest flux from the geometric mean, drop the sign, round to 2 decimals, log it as 0.19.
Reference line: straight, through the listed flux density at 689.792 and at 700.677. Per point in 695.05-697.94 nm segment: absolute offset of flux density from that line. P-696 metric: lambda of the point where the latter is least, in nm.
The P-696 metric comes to 697.458 nm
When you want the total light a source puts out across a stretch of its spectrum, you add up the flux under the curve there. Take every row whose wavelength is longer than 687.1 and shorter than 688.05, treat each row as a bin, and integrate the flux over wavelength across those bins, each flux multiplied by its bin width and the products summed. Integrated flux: 4.69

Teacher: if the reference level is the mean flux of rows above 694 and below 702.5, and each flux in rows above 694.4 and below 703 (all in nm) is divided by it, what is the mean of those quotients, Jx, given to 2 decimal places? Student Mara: 1.00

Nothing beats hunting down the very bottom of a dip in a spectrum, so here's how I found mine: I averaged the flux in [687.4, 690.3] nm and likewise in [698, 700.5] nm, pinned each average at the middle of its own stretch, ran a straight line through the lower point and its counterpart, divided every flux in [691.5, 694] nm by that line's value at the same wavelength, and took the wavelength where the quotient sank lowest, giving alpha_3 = 693.614 nm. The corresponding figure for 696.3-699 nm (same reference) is 697.779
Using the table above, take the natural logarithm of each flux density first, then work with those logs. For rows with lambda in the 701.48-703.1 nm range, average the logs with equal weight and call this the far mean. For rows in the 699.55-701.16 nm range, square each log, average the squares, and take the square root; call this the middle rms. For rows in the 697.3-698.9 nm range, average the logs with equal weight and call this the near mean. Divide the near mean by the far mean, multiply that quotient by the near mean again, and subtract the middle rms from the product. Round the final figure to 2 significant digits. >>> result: 0.014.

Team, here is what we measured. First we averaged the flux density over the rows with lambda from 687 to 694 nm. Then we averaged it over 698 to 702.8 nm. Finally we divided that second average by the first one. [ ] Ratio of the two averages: 0.976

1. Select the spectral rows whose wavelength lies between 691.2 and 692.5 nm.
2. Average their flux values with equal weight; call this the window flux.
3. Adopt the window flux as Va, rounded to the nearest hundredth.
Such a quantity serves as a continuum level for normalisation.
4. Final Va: 4.86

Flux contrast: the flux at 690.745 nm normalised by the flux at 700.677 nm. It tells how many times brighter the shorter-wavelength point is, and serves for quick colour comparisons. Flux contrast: 1.03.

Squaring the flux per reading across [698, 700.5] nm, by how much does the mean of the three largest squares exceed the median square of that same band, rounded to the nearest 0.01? 0.56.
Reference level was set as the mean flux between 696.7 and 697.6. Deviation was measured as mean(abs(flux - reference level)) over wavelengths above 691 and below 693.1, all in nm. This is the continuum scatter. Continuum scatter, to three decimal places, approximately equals 0.077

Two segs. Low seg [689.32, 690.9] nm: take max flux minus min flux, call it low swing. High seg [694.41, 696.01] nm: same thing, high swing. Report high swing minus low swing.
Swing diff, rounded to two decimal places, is 0.10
